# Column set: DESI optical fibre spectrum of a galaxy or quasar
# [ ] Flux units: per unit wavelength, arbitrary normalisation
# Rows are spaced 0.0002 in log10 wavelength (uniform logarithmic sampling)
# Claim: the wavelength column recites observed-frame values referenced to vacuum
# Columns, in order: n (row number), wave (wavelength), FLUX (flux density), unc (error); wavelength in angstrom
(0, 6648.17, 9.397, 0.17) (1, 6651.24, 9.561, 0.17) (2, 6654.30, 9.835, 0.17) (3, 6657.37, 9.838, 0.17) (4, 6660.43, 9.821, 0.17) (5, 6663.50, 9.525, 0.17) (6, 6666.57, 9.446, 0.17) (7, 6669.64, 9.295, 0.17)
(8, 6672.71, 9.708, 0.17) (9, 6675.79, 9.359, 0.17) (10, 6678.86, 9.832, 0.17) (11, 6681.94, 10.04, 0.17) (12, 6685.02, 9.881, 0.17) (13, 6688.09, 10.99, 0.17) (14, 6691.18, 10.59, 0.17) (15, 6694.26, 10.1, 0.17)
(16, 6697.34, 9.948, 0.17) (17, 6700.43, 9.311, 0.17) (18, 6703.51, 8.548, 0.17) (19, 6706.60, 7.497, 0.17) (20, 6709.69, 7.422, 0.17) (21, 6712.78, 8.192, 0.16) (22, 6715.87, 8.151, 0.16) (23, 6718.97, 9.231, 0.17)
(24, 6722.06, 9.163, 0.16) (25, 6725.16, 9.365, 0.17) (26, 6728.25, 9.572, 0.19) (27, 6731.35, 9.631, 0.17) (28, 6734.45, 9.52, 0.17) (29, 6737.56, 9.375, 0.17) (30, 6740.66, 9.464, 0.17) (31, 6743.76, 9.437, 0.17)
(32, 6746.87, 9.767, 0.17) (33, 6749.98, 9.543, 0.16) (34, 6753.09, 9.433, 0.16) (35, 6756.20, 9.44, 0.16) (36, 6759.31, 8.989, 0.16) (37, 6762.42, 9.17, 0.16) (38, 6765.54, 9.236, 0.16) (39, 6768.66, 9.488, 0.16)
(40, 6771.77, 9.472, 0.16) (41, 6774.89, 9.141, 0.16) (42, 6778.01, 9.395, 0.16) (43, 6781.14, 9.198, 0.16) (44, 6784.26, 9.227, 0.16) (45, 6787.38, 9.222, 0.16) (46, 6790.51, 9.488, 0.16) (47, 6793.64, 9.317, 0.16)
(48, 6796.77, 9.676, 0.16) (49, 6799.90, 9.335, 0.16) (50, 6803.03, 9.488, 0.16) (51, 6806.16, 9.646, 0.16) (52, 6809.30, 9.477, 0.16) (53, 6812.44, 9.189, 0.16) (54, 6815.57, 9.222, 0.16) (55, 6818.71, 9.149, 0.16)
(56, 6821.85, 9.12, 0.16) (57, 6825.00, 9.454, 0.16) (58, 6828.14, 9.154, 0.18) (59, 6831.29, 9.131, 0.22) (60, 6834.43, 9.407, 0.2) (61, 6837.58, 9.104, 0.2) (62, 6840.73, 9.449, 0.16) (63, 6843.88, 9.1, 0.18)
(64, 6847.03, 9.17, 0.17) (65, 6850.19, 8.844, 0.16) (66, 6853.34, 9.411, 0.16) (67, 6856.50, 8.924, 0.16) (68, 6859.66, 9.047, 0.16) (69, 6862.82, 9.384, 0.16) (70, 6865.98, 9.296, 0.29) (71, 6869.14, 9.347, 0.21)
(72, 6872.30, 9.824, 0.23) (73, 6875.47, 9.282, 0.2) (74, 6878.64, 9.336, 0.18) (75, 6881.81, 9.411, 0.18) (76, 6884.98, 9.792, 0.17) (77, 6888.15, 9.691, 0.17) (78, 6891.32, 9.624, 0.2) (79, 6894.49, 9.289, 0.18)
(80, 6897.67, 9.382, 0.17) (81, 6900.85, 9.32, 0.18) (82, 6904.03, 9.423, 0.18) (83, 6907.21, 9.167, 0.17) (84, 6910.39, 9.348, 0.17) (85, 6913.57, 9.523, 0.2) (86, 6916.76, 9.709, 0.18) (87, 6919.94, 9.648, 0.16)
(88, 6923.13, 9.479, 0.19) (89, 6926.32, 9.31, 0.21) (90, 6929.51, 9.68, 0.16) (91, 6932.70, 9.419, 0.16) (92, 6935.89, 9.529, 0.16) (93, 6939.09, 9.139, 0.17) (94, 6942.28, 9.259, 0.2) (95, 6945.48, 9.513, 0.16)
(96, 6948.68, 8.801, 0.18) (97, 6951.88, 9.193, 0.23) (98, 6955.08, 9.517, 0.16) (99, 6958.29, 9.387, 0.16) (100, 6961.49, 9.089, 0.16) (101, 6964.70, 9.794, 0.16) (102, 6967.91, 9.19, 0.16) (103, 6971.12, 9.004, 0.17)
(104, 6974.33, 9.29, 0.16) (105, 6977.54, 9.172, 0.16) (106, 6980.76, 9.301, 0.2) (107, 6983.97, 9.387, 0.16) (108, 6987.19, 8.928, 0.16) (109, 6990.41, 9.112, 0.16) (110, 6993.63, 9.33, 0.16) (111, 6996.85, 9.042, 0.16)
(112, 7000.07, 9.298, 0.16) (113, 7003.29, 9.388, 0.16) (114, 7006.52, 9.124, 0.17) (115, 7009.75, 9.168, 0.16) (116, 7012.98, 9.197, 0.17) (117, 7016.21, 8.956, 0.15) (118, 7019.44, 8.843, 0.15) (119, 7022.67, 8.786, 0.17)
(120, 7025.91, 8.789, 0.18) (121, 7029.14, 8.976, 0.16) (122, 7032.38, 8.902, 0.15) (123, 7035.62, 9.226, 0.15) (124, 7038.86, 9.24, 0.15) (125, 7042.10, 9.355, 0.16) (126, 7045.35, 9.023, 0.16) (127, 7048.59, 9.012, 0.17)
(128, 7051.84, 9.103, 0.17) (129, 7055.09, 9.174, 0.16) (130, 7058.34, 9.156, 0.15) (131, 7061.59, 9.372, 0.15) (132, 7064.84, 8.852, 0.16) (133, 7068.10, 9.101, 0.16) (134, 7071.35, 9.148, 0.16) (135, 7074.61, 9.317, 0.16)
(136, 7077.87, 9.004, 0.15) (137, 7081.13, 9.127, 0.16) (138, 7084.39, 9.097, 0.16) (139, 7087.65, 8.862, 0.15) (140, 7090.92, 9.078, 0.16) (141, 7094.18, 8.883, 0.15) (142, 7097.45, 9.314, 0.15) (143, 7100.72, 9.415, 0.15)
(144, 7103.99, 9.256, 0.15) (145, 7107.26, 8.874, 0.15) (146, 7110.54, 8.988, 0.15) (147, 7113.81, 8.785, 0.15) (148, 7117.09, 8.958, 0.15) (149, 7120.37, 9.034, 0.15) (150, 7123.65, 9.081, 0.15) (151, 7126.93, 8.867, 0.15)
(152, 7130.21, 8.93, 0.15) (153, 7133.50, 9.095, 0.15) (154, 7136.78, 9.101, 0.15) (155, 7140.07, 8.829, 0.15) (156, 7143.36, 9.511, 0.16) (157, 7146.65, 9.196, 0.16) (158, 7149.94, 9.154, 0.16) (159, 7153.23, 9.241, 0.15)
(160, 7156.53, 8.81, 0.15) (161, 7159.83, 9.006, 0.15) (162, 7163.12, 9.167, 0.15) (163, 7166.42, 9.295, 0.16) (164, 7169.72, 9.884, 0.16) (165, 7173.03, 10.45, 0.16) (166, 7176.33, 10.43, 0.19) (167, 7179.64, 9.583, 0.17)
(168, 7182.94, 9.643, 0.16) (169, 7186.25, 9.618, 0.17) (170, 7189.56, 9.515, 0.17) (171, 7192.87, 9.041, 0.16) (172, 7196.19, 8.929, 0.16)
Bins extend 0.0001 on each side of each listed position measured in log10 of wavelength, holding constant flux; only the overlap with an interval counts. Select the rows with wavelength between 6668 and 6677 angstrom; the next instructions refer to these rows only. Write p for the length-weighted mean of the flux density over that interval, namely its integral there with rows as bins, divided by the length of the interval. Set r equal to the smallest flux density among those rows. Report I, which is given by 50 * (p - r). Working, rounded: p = 9.5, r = 9.295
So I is 8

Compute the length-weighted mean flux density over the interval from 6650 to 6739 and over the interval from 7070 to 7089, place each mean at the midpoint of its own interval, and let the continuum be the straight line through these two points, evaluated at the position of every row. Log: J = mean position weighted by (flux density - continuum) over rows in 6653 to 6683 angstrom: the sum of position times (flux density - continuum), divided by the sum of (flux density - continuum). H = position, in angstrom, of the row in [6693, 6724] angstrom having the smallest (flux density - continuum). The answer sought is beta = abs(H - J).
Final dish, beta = 41.4 angstrom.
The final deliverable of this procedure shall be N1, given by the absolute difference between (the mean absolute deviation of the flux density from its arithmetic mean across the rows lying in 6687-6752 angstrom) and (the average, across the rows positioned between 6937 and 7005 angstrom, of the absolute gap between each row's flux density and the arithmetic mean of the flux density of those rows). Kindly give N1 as 0.47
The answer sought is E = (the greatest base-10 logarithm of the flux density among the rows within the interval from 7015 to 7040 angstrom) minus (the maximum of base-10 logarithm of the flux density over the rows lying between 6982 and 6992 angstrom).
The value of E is -0.007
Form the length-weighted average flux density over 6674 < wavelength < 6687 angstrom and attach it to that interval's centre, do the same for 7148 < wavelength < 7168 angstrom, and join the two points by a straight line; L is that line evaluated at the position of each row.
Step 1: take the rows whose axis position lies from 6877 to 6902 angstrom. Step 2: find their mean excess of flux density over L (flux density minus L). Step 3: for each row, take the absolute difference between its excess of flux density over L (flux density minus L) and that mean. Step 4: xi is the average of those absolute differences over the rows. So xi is 0.16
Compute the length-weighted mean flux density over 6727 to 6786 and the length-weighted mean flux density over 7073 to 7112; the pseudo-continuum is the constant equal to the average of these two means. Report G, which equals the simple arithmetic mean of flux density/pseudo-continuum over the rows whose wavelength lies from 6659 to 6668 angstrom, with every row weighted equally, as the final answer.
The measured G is 1.04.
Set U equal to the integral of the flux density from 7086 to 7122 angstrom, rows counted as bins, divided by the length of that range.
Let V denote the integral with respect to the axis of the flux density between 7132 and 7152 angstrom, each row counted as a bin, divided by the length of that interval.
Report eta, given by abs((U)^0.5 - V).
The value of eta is 6.15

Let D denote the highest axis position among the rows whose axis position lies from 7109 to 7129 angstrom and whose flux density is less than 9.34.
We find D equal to 7126.93 angstrom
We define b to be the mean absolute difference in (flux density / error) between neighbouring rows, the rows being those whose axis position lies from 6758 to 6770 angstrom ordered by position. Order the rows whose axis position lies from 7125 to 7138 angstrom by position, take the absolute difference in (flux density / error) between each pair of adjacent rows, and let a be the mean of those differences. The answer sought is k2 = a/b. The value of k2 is 0.5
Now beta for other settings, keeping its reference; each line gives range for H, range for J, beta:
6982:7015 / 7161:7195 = 189.8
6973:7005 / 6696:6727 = 276.0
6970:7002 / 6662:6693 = 301.2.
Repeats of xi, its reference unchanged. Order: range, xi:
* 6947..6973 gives 0.24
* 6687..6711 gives 1.10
